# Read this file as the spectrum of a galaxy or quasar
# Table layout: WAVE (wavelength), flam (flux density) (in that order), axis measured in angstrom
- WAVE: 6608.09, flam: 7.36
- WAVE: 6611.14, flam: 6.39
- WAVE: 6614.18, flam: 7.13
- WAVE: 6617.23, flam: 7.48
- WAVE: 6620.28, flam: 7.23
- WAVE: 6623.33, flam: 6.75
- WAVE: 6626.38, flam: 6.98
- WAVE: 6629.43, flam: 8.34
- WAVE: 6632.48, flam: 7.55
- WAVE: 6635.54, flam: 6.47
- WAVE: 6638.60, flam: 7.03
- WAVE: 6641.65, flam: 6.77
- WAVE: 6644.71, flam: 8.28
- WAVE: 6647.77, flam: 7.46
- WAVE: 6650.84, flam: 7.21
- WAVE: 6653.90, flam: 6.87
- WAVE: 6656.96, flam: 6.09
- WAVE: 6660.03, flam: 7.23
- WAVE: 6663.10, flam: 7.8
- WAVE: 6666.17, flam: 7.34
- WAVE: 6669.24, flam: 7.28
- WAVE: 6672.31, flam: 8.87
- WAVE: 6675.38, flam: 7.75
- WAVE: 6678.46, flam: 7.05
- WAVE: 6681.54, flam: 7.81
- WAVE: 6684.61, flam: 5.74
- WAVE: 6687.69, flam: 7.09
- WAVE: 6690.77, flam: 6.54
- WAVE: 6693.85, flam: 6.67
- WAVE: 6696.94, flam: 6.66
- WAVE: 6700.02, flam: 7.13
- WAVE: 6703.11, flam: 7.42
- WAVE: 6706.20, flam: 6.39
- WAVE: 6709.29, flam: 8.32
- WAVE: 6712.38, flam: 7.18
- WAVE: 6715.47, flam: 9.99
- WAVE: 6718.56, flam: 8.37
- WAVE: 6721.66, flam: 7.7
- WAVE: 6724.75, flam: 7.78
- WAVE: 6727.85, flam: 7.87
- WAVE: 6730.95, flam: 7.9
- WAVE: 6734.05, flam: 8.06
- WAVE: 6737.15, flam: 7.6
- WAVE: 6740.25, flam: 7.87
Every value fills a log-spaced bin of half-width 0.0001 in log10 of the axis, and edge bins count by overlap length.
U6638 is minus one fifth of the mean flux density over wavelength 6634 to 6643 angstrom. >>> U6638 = -1.35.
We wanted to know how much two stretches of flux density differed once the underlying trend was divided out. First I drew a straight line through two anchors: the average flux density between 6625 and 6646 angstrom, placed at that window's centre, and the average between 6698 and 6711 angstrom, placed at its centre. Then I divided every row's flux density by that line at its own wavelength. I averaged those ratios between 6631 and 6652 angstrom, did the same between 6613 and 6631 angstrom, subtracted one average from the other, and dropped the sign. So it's 0.01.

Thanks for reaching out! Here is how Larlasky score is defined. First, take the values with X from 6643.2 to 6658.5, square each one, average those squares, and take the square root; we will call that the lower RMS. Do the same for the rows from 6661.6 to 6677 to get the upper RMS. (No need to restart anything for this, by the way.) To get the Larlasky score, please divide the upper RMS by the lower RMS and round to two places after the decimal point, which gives 1.08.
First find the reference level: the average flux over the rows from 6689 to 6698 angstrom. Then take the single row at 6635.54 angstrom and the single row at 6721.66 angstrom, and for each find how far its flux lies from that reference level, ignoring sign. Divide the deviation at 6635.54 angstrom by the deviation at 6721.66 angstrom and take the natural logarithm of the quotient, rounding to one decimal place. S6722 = -1.9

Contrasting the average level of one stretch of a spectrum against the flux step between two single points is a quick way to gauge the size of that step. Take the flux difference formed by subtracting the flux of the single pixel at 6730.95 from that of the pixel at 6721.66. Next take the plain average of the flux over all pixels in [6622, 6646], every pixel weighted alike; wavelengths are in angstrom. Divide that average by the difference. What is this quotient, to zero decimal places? -36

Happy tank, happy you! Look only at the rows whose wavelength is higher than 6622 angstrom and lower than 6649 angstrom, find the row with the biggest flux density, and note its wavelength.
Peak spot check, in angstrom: 6629.43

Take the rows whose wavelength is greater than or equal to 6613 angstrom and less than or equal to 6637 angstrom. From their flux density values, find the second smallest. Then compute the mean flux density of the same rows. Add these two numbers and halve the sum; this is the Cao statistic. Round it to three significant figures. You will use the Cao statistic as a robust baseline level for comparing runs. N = 7.00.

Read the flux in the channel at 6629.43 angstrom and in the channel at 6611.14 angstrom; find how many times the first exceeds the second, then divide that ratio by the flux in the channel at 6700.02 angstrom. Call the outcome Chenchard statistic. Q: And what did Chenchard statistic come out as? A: 0.183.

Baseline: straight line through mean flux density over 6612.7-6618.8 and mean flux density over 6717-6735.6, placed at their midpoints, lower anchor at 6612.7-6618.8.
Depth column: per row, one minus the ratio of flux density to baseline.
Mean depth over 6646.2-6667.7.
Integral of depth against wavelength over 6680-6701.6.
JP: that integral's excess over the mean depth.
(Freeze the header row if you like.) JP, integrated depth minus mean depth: 2.6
